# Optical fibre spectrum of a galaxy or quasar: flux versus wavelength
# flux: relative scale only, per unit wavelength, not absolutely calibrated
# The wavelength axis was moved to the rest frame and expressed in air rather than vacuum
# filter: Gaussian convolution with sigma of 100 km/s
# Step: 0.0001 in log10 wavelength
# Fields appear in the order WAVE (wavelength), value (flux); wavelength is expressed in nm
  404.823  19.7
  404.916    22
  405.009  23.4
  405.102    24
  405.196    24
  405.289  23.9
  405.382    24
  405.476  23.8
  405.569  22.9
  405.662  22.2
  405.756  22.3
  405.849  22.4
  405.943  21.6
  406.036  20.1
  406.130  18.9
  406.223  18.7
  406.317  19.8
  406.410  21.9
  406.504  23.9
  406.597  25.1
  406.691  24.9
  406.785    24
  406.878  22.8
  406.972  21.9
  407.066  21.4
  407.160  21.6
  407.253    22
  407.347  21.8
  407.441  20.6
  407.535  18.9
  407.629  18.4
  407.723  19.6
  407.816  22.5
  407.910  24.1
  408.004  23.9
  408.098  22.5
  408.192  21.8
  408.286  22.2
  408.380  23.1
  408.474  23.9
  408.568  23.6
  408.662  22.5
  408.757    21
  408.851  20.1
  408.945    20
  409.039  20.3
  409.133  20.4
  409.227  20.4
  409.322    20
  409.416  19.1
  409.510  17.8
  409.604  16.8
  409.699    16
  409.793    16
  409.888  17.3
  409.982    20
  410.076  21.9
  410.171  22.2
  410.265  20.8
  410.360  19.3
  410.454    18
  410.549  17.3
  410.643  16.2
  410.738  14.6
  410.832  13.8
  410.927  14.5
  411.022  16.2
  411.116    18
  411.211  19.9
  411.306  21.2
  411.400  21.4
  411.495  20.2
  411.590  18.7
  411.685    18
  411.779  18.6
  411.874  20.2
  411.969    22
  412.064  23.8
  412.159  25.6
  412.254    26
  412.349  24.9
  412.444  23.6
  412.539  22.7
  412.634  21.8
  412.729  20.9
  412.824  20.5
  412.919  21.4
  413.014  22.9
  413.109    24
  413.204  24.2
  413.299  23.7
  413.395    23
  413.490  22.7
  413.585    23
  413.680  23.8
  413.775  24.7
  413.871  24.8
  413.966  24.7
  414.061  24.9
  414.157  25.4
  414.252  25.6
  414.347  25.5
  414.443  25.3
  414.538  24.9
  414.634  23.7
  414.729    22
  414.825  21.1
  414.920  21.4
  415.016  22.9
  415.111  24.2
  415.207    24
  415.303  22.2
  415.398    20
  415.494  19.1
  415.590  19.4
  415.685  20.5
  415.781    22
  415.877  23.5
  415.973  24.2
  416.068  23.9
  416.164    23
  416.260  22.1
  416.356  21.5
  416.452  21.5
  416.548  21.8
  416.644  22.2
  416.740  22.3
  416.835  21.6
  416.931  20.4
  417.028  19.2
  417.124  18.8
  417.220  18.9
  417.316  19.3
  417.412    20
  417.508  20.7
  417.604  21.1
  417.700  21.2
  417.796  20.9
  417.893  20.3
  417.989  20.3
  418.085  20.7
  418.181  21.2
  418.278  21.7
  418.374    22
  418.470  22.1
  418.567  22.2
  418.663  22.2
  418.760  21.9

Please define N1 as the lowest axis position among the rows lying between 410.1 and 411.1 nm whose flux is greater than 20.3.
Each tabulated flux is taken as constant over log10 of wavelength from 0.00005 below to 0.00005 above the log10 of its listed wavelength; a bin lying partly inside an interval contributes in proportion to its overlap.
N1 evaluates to 410.171 nm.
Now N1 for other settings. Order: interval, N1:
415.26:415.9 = 415.303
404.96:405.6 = 405.009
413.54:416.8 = 413.585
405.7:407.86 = 405.756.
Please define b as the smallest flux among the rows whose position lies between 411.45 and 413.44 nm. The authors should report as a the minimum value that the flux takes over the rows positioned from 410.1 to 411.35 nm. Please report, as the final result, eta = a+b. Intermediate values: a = 13.8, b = 18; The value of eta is 31.8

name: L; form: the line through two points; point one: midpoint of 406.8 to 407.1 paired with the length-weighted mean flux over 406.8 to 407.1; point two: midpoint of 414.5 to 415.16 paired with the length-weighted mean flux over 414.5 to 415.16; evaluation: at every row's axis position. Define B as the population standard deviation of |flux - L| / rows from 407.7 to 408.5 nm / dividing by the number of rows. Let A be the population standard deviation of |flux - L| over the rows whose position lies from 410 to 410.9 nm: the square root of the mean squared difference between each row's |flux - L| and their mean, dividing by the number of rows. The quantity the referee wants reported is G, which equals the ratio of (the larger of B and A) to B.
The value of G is 3.4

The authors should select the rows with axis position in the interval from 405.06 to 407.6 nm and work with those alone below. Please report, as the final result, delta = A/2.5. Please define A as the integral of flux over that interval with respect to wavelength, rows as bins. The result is 23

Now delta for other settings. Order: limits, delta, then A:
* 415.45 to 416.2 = 7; 16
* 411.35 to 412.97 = 14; 35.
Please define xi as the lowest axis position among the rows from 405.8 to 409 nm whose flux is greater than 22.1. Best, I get 405.849 nm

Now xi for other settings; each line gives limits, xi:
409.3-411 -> 410.171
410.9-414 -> 412.064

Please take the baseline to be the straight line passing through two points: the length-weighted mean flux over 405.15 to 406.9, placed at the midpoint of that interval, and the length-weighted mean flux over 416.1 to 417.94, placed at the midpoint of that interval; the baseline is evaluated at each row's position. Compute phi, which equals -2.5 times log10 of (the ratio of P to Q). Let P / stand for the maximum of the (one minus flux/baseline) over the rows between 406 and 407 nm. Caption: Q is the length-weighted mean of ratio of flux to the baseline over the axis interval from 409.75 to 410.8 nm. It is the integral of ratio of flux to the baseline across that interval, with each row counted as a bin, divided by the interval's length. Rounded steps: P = 0.17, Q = 0.84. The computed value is 1.8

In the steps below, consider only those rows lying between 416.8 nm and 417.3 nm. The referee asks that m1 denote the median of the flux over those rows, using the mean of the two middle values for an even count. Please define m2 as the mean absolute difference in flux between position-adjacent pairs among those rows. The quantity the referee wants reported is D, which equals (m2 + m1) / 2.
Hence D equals 10.0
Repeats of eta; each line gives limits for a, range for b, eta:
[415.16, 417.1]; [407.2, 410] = 35.1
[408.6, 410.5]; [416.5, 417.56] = 34.8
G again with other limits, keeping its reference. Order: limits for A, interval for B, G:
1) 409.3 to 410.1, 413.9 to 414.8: 2.8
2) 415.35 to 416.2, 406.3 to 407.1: 1.4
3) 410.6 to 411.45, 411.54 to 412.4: 2.2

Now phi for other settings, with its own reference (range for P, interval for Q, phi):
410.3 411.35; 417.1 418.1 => 1.1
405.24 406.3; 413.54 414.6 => 2.1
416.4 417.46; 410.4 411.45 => 2.3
